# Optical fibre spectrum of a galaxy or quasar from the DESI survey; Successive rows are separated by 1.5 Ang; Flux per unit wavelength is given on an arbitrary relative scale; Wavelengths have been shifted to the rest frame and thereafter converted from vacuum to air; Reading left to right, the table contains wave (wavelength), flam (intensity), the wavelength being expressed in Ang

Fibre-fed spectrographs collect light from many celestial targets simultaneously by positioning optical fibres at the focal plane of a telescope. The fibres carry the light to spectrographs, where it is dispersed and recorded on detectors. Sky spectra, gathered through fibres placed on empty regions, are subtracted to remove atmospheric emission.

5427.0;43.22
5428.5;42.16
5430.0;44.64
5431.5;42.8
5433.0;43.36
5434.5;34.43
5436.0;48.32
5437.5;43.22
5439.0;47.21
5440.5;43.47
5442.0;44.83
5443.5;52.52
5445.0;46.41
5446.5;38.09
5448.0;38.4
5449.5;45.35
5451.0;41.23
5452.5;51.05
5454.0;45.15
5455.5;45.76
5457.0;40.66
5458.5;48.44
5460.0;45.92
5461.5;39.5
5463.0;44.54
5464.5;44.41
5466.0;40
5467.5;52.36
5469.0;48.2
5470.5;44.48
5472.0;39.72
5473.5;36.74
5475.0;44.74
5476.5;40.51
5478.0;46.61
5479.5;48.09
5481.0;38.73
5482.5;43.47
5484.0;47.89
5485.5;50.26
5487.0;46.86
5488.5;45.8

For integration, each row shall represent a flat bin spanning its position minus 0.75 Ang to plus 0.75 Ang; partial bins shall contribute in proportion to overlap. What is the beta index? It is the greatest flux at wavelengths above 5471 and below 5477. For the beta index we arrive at 44.74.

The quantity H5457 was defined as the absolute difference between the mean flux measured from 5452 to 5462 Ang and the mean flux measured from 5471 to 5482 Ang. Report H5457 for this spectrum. 3.0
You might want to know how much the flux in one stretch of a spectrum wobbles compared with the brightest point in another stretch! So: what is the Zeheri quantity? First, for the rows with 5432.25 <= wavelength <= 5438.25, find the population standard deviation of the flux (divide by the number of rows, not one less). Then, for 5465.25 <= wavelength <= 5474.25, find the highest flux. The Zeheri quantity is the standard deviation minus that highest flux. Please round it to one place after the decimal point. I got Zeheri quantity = -47.4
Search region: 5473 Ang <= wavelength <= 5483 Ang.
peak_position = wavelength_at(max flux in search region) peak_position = 5479.5 Ang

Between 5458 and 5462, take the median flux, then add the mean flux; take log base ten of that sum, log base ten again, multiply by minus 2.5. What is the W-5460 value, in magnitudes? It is -0.729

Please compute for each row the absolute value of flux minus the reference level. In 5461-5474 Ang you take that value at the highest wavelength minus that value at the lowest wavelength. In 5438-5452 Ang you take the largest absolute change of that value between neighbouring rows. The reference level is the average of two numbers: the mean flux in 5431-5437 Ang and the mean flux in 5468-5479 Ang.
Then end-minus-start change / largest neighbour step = 0.36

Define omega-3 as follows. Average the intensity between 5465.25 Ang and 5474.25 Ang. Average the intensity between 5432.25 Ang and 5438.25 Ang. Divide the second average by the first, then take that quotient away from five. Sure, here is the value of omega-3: 4.03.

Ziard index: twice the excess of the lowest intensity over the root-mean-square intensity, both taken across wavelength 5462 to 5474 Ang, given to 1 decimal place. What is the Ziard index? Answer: -14.6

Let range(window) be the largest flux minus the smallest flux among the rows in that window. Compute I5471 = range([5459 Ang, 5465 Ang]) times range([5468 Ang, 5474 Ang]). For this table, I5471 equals 74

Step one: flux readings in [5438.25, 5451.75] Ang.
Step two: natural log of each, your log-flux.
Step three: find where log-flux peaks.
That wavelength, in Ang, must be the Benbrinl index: 5443.5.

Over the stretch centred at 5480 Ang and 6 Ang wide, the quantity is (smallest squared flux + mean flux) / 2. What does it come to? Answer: 772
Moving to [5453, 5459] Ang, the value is 849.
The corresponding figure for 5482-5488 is 968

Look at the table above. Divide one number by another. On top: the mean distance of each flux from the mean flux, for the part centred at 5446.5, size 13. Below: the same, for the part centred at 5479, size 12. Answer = 1.1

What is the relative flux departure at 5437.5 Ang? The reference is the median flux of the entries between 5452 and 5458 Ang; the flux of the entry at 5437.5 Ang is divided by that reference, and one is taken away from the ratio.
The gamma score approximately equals -0.05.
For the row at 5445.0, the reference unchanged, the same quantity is 0.02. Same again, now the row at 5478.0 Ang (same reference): 0.03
